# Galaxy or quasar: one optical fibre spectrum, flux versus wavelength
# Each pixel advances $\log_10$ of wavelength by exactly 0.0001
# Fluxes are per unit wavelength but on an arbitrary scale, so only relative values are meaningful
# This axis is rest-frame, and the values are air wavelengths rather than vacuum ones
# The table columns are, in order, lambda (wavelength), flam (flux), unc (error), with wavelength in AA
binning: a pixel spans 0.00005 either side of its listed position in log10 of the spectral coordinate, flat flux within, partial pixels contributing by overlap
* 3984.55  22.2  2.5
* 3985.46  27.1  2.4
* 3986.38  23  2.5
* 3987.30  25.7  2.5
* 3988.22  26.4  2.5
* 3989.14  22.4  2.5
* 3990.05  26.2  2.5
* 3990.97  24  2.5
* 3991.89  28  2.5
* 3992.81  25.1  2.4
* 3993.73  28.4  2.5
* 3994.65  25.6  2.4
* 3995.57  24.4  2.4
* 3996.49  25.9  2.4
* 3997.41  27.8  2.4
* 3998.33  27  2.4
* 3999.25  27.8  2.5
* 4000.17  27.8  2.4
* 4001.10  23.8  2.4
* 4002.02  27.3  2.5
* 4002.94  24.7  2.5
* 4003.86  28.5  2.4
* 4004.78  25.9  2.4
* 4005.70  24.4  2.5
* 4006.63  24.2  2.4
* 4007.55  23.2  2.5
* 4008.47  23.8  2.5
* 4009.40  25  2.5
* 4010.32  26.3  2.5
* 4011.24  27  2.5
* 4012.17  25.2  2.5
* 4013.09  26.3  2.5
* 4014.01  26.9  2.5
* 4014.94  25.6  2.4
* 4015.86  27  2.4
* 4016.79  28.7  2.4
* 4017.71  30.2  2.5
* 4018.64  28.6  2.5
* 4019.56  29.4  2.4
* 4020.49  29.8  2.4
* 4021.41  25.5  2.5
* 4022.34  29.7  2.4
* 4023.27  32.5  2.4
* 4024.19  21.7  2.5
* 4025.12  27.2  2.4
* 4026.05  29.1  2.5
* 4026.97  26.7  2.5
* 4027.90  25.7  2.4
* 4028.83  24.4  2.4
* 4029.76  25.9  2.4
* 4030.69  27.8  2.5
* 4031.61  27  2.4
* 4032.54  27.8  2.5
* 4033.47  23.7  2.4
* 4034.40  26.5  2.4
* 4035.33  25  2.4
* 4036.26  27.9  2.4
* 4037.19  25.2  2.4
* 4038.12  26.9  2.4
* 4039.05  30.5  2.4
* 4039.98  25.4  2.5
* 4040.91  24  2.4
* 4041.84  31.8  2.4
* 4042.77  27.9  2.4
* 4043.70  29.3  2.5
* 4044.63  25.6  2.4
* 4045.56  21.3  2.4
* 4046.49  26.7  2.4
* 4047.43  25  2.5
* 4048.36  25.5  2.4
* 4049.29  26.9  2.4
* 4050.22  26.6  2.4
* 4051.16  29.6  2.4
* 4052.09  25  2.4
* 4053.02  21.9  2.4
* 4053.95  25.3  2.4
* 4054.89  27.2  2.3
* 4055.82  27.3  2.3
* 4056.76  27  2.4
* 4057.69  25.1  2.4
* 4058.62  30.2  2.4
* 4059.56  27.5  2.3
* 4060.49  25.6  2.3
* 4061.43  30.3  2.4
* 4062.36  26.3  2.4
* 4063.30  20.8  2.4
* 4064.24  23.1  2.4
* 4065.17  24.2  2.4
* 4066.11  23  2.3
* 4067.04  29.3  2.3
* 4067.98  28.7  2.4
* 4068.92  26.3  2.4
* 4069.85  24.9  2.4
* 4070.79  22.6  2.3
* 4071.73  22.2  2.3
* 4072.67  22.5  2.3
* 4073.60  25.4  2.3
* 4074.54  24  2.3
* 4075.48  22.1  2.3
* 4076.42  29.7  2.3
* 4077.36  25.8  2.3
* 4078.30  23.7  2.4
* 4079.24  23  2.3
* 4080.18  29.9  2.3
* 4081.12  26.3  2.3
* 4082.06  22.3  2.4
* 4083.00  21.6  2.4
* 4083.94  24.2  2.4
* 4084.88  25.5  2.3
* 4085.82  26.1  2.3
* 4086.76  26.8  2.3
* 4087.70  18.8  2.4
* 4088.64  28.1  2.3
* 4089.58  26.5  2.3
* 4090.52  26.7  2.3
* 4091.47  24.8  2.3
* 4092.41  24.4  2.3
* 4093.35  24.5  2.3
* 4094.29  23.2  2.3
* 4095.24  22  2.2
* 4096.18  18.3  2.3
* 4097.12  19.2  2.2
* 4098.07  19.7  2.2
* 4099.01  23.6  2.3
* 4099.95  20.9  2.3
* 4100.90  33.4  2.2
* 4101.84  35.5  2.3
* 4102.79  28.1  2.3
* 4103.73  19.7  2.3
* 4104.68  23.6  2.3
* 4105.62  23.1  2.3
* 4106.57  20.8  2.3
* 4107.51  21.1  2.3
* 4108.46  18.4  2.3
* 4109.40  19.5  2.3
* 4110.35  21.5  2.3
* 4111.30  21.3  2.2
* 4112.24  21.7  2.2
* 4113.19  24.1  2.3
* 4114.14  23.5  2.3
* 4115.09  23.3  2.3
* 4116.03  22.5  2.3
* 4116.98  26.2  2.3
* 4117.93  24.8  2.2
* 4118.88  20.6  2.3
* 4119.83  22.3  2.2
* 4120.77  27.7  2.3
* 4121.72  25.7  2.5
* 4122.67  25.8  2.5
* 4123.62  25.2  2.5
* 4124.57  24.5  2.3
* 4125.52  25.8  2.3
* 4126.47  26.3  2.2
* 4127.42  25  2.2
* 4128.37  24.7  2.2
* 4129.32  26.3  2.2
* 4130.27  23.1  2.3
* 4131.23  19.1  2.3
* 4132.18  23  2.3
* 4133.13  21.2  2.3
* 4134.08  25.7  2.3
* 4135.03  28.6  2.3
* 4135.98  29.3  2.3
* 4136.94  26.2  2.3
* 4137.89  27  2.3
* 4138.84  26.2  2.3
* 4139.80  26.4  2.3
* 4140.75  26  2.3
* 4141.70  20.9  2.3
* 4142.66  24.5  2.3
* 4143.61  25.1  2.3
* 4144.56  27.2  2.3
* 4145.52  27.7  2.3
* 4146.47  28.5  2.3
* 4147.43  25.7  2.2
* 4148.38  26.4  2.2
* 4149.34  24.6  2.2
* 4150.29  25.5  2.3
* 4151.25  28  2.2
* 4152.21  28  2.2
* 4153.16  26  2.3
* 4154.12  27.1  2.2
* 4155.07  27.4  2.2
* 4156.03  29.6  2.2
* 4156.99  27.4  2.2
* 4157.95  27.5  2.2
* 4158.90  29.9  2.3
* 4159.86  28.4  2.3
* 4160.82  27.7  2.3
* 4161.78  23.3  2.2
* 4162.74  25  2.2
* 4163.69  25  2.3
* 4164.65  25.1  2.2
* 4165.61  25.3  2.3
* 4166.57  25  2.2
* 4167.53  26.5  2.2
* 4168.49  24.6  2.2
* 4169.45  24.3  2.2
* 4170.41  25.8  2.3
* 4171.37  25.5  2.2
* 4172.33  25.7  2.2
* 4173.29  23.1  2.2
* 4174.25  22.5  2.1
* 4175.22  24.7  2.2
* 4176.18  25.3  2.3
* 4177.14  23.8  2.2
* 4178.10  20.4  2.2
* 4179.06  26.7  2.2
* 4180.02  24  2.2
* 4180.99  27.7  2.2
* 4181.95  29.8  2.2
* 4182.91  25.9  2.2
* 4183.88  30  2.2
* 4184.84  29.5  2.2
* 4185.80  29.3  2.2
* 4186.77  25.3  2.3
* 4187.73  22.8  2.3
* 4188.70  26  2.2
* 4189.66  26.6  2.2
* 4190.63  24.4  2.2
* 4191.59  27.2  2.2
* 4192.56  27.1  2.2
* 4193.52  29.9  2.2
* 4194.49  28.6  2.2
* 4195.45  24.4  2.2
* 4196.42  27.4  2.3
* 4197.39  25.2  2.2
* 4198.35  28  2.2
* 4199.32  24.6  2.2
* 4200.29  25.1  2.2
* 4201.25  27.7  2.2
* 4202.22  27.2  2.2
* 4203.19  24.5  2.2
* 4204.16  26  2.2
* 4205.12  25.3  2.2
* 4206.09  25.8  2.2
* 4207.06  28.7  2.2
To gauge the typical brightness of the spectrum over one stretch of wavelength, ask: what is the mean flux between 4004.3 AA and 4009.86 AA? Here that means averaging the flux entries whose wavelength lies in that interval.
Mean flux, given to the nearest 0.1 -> 24.4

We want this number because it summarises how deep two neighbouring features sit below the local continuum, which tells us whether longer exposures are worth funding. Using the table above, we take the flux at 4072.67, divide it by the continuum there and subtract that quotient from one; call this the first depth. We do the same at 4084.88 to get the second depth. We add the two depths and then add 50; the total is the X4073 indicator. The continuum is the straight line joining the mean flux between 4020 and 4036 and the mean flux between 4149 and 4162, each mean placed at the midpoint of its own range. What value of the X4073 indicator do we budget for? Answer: 50.2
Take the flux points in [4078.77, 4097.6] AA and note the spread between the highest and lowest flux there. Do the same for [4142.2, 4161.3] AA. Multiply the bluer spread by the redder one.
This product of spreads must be 63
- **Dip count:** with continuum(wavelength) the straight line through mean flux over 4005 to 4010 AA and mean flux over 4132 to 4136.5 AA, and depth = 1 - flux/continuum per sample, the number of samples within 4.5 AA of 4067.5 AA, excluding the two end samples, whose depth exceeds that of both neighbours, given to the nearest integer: 1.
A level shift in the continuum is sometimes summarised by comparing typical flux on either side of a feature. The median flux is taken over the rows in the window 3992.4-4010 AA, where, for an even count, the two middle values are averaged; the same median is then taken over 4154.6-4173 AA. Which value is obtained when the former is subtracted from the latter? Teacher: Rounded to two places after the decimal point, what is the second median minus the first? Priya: 0.10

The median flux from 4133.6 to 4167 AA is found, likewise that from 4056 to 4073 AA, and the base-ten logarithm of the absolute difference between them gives 0.0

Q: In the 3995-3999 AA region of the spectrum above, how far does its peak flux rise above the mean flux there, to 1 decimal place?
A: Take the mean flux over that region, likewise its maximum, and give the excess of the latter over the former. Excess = 1.5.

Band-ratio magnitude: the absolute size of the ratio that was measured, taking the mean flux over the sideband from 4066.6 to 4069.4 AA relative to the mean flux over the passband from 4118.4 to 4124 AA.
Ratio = 1.14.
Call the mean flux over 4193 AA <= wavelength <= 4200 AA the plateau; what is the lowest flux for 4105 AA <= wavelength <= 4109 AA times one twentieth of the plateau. 24.7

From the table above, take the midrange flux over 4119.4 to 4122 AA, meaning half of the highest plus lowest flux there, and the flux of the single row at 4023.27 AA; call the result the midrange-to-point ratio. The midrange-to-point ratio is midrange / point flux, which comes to 0.77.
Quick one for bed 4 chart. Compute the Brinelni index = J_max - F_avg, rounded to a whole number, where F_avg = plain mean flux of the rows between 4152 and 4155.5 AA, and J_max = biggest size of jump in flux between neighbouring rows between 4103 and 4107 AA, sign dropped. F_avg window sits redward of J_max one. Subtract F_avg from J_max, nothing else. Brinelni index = -23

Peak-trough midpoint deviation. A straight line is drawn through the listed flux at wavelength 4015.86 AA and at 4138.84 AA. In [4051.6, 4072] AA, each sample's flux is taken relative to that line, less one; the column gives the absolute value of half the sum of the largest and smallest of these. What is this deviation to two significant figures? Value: 0.043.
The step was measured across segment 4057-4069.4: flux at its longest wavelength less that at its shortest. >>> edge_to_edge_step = 1.2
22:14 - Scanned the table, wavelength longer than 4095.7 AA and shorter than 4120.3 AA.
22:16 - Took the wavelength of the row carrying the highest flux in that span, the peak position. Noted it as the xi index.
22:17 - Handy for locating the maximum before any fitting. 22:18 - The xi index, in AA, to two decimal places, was 4101.84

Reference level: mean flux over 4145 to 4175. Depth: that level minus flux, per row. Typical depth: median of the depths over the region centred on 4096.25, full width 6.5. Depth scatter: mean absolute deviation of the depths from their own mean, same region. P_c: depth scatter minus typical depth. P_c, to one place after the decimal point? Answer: -2.1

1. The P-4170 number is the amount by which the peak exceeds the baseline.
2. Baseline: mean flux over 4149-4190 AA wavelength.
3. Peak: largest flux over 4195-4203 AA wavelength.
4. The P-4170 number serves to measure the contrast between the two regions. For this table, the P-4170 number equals 1.9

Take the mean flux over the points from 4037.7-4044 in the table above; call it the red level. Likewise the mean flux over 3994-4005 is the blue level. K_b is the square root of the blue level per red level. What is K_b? 0.97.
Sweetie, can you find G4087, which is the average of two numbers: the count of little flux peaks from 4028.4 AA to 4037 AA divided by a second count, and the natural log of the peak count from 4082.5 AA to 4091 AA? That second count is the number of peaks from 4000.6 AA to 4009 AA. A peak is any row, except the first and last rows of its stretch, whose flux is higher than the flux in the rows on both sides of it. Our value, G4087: 1.10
